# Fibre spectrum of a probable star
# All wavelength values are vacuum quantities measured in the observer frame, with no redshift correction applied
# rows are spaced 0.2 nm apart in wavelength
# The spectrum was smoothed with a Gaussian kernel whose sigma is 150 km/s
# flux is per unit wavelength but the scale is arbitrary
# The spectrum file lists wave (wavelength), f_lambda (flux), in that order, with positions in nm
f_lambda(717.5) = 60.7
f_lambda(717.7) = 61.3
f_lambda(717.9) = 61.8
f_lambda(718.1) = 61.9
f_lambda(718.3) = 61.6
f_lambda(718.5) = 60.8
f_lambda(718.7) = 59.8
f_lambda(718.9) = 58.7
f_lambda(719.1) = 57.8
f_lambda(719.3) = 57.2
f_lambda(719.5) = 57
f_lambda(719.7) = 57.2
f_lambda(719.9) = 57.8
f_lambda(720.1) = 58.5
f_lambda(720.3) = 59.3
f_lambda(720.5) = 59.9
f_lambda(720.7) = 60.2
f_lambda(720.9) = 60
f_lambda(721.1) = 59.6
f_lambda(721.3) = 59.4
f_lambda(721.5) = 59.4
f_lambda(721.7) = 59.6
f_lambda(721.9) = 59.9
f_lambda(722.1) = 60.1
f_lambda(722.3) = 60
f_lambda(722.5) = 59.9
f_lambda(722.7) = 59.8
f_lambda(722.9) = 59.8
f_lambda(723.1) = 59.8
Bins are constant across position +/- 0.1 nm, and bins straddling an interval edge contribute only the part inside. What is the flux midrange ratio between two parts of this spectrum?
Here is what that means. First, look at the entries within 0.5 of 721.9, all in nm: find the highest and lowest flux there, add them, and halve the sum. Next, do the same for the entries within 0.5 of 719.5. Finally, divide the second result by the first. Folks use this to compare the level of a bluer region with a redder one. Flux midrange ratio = 0.96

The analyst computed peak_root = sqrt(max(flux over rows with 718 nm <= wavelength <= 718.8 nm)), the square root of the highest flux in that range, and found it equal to 7.87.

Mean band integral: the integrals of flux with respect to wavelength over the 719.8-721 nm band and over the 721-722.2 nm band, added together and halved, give 71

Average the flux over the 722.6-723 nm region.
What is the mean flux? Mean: 59.8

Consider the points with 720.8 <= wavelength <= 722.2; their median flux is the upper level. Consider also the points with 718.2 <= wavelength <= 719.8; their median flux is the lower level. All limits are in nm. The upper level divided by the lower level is 1.02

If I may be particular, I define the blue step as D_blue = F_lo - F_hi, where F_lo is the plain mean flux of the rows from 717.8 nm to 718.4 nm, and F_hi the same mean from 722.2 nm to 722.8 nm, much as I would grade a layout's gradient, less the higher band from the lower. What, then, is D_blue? 2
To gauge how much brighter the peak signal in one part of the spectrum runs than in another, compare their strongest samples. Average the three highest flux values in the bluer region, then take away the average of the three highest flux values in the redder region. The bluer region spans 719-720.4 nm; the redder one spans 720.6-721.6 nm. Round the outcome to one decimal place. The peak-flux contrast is -1.4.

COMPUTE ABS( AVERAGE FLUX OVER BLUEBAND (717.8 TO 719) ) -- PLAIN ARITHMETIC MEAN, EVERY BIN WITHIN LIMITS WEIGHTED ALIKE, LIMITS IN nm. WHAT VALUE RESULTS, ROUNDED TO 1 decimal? 60.8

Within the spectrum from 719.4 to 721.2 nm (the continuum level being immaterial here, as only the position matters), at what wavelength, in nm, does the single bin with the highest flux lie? 720.7 nm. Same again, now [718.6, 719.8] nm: 718.7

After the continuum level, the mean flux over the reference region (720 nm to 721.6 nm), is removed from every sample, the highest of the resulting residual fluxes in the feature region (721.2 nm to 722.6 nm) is 0.56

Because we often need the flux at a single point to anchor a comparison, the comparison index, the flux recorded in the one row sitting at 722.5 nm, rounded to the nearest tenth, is 59.9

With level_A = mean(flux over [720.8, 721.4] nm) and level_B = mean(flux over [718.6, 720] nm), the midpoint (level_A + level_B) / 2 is 58.8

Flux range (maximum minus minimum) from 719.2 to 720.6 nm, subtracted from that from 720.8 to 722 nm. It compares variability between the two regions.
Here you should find -2.3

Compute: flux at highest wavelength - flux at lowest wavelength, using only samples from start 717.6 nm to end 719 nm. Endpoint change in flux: -2.6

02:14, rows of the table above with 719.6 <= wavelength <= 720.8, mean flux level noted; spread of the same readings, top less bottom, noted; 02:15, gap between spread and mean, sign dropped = 55.8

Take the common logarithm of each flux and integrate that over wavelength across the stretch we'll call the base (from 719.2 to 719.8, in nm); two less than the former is -0.946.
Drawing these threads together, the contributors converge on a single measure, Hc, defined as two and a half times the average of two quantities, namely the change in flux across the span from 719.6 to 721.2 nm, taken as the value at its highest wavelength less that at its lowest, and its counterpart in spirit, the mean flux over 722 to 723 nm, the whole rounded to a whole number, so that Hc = 78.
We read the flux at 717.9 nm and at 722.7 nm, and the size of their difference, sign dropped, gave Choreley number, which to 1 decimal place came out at 2.0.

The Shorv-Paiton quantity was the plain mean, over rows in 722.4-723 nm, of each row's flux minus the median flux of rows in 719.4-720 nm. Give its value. 2.6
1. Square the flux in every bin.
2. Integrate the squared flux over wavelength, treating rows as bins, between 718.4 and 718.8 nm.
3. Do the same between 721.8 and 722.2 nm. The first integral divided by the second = 1.0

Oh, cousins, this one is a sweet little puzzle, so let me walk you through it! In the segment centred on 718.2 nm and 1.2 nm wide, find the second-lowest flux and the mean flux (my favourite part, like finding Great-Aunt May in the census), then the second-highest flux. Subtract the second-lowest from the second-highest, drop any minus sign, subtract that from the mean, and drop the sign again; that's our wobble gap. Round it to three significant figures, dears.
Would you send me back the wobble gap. 60.2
